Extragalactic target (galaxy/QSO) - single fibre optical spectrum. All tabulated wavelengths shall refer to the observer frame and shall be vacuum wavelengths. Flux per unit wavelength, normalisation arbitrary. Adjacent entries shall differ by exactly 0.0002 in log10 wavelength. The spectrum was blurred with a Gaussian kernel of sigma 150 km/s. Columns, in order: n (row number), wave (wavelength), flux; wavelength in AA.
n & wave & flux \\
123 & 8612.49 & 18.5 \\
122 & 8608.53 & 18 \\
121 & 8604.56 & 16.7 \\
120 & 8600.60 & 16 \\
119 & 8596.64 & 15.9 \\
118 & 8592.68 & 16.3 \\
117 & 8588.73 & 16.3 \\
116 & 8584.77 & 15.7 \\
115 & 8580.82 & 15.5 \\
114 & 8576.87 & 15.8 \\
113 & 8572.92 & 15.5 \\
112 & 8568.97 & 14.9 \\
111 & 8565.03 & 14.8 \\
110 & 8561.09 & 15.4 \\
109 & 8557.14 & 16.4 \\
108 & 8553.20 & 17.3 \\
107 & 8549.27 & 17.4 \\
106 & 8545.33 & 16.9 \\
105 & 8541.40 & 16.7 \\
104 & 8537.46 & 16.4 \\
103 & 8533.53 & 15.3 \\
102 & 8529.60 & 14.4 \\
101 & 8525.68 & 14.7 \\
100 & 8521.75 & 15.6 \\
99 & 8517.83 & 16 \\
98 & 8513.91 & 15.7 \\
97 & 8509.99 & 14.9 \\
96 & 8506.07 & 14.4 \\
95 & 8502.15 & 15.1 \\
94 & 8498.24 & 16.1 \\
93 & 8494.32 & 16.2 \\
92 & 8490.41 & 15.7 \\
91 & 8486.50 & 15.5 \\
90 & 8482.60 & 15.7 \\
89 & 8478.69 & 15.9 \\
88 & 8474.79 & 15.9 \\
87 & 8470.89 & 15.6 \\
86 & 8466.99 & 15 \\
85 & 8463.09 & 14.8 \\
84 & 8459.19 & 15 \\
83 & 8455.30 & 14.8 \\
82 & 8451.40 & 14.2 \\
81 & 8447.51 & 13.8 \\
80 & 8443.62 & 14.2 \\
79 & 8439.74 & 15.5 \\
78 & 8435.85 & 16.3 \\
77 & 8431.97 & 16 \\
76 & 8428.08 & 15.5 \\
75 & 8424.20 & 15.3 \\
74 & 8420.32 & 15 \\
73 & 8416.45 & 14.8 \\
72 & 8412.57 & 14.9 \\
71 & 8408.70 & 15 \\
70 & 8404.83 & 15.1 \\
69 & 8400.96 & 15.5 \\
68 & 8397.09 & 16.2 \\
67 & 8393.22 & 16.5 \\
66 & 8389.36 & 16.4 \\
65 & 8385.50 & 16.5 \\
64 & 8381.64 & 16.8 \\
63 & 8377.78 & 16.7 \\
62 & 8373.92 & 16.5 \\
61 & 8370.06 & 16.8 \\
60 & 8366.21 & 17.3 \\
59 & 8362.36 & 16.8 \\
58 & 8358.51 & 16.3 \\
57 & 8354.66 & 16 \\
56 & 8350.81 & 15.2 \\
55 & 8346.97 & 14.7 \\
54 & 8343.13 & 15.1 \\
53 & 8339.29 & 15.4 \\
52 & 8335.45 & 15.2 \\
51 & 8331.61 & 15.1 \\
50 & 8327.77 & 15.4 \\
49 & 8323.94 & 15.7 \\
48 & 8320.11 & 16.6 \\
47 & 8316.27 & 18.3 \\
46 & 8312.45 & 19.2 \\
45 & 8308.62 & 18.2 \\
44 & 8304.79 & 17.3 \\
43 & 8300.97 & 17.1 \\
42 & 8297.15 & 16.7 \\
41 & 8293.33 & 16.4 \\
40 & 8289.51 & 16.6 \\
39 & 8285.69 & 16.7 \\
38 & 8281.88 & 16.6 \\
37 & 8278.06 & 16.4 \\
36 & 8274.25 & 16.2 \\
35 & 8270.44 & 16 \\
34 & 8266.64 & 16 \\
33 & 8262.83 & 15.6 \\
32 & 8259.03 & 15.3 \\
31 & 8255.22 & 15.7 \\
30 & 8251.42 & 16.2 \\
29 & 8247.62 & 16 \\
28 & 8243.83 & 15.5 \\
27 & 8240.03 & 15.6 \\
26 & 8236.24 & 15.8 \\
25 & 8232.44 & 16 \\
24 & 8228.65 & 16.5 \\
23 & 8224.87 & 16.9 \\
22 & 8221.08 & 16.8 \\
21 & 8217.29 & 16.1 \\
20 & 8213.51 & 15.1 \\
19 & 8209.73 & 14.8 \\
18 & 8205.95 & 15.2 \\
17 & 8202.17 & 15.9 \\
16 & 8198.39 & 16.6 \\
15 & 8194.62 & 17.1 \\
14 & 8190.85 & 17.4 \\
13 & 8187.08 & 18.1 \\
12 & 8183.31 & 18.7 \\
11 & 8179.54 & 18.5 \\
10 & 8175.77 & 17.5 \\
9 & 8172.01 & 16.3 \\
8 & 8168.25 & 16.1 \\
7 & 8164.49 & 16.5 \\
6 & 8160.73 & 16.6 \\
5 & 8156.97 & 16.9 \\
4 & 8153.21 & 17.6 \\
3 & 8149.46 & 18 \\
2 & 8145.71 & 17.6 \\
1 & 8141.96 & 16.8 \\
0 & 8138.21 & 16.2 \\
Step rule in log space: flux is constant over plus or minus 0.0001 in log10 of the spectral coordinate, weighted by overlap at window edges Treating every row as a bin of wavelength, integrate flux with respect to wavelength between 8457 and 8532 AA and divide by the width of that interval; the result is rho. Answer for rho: 15.4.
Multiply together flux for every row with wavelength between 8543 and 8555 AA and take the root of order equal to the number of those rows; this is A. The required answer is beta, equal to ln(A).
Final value 2.84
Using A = 17.2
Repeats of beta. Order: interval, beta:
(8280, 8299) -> 2.81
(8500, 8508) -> 2.69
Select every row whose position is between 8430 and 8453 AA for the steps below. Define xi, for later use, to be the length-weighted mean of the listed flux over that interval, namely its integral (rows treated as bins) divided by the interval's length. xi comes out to 15.0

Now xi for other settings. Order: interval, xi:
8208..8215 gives 14.9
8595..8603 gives 16.0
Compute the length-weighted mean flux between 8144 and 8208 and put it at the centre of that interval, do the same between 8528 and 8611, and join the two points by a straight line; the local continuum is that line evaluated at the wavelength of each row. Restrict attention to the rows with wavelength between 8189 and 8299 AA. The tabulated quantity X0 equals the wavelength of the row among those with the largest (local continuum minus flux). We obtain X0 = 8209.73 AA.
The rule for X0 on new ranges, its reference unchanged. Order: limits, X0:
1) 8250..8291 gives 8259.03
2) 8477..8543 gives 8506.07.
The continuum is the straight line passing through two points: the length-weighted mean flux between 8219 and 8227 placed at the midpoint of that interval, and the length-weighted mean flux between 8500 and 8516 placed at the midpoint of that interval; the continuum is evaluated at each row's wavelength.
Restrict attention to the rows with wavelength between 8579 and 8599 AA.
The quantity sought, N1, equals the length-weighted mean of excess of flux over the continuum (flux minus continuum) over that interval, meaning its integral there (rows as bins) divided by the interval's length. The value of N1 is 1.4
